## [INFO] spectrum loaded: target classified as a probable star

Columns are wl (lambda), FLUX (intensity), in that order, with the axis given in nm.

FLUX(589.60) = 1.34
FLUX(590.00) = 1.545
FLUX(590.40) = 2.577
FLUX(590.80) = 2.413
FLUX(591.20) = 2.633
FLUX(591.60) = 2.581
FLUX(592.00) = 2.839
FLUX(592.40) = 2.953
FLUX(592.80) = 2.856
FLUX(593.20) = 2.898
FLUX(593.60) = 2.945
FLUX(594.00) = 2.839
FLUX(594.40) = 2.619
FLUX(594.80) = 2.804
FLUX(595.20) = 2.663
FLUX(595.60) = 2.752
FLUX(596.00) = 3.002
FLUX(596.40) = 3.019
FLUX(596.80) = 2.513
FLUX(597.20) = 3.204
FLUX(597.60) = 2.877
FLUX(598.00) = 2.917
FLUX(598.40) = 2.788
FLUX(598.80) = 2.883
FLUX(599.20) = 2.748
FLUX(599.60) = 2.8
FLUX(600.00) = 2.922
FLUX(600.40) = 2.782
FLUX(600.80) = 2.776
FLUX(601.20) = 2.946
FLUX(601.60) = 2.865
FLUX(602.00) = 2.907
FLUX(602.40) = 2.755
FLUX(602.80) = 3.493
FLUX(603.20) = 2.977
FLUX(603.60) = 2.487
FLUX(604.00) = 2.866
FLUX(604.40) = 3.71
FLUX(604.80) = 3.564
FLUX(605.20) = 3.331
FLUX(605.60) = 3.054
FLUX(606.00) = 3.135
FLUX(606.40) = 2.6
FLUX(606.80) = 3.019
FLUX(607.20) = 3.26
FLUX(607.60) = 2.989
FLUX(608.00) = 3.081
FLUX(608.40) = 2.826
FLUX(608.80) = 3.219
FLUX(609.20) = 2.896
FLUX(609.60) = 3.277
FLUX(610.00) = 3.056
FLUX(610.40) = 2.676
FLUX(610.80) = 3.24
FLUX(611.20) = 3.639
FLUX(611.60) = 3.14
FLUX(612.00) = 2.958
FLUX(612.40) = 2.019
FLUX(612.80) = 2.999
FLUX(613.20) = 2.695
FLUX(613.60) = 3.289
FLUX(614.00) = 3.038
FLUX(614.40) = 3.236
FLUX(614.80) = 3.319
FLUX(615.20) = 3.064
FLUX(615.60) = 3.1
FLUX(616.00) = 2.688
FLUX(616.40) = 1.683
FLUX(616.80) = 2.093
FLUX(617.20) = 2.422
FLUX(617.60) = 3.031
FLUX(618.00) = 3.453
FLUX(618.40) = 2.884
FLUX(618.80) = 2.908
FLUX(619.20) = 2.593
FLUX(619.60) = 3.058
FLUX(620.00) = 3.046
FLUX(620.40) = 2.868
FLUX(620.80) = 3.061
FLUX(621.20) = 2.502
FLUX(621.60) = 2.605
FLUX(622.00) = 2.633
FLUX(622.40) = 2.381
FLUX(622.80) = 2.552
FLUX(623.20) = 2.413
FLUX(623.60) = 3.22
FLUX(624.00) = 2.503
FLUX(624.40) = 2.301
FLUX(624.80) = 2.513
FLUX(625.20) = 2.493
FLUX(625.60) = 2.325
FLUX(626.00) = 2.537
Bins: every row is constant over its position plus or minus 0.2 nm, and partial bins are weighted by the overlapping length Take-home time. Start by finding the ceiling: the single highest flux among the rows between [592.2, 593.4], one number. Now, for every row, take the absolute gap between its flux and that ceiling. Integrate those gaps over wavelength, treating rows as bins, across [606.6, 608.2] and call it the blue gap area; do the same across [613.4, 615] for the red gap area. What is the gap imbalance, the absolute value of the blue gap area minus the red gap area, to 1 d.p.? 0.2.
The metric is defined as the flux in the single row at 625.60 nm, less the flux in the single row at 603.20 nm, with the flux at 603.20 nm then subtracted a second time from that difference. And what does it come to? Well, -3.6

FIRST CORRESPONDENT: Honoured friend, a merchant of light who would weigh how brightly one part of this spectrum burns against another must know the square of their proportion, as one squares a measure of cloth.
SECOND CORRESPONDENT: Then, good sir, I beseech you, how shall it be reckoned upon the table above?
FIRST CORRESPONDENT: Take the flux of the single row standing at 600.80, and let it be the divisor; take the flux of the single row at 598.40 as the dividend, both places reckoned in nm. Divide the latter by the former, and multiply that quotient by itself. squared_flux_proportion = 1.01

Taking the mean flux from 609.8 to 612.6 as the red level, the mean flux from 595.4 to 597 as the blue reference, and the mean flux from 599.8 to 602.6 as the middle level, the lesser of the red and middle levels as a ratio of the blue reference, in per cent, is 101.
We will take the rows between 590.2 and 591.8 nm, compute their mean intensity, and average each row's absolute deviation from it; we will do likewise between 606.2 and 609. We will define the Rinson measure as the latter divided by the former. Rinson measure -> 2.4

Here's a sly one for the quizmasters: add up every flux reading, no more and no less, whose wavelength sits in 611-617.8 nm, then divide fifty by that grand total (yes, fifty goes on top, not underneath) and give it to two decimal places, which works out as 1.03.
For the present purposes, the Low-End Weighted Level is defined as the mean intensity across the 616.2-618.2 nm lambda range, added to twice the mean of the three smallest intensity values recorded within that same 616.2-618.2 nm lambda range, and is 6.7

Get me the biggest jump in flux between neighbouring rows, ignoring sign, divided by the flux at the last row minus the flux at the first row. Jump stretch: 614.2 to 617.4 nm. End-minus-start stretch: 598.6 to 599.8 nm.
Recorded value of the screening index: -12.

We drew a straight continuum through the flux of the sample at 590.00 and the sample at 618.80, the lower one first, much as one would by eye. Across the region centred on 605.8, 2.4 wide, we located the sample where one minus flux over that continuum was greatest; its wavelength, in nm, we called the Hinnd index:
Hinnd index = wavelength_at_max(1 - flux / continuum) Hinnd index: 606.40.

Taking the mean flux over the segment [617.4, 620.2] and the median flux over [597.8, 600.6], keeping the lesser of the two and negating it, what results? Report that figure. -2.80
